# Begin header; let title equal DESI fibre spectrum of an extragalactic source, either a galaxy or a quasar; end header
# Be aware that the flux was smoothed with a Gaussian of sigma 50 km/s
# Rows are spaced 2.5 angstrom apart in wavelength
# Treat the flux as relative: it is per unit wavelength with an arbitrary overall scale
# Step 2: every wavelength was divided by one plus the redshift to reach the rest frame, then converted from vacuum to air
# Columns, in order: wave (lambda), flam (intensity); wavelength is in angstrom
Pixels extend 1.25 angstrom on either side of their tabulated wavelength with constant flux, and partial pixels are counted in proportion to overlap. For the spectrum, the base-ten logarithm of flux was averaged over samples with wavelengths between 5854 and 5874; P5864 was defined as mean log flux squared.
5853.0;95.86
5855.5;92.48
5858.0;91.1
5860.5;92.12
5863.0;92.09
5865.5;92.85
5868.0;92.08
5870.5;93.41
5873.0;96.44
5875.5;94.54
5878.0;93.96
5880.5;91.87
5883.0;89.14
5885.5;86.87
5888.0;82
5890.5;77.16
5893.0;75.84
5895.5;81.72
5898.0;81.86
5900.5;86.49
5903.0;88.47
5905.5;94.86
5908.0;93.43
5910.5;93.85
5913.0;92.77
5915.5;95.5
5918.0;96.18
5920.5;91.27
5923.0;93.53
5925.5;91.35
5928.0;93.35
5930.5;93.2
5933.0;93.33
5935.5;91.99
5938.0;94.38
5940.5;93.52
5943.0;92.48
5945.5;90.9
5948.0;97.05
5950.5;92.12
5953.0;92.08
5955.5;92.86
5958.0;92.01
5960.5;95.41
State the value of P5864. 3.87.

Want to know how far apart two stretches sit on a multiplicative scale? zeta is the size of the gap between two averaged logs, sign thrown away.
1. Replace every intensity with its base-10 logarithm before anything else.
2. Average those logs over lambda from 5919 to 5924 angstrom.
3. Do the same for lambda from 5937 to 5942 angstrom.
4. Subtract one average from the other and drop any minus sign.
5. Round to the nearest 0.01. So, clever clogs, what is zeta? 0.01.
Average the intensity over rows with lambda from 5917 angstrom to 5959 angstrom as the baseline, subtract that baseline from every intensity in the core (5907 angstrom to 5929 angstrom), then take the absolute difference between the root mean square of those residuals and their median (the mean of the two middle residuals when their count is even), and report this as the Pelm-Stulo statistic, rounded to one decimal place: 1.2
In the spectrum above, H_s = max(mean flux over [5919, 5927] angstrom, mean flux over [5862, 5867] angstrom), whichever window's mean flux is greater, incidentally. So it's 92.5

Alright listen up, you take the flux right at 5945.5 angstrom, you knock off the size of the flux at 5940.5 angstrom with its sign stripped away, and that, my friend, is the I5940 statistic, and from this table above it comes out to -2.6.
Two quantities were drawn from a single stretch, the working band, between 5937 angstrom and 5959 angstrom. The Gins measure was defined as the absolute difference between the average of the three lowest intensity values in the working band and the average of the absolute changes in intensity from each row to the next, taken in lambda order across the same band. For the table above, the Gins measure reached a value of 89.6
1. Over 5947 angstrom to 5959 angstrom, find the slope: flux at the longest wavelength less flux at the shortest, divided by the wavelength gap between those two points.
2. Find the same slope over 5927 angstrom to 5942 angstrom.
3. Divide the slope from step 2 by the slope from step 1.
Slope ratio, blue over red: 0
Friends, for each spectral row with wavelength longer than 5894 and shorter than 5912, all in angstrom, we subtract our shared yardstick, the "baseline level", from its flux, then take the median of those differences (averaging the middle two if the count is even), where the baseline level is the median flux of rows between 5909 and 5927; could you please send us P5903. -5.1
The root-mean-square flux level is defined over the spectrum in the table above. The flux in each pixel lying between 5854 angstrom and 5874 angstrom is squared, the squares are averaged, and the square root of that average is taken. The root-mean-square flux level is 92.8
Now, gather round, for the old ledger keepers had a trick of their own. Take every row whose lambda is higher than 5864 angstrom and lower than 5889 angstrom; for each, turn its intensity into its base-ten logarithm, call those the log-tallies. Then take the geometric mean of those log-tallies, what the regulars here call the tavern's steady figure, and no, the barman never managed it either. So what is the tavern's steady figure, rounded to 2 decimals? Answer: 1.96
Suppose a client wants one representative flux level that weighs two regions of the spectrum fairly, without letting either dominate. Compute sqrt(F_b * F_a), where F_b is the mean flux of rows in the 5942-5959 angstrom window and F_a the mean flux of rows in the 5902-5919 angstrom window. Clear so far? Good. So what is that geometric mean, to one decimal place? 93.2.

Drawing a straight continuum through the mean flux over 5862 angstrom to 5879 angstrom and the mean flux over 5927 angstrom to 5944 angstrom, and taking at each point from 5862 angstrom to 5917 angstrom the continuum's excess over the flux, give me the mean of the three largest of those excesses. 15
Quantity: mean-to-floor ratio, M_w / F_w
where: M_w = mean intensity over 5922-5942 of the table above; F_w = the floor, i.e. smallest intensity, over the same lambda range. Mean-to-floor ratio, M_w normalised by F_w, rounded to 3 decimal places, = 1.019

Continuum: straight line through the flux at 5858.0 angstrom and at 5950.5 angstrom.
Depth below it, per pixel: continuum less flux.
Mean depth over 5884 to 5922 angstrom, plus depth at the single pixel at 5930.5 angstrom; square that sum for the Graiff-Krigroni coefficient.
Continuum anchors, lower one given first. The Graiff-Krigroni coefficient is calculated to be 6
